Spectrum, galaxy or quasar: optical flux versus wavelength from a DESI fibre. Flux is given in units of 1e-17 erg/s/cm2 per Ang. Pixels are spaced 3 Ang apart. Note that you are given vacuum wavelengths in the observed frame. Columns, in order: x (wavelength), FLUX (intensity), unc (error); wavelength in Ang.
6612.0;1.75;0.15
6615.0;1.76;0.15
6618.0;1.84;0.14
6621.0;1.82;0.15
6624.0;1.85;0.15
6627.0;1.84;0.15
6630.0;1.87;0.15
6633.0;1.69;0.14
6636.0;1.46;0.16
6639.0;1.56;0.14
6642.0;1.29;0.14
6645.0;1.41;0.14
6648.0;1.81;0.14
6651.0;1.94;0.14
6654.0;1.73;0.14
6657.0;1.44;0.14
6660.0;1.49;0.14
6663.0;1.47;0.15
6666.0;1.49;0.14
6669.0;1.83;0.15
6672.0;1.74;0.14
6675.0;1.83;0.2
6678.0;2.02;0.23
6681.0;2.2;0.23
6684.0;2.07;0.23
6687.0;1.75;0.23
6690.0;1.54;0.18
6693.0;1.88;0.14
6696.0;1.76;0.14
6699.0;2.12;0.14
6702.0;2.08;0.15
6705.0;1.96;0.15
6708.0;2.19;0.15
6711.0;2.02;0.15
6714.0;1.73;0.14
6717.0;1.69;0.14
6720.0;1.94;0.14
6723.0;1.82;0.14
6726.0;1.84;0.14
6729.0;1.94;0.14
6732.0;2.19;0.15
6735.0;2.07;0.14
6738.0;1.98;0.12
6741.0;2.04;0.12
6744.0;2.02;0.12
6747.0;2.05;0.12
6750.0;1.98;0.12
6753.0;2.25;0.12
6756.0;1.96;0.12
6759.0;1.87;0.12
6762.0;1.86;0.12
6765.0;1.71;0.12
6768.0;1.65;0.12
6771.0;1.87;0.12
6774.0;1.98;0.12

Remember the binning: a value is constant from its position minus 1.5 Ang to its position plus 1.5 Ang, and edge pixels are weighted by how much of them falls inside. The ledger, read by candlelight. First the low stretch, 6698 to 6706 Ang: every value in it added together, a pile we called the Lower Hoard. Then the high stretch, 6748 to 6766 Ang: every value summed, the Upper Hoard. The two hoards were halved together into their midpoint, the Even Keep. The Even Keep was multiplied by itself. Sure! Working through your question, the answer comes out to 79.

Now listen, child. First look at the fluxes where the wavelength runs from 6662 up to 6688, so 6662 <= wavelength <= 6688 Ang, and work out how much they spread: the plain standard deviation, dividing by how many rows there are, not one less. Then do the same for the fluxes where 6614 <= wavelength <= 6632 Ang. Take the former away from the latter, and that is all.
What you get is -0.20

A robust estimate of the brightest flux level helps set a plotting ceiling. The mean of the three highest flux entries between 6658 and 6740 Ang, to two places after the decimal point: 2.19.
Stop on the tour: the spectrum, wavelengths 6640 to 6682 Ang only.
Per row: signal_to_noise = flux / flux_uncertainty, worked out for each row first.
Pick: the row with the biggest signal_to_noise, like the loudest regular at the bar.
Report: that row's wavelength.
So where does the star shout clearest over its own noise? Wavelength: 6651.0 Ang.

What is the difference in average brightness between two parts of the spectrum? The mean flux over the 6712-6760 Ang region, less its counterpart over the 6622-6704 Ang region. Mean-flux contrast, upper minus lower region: 0.21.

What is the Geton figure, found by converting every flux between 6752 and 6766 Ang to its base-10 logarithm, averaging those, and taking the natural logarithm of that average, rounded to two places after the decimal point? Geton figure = -1.26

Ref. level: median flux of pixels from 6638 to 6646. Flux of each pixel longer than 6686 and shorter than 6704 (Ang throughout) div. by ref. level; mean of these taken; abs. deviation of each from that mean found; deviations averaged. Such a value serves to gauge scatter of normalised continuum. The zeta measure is 0.122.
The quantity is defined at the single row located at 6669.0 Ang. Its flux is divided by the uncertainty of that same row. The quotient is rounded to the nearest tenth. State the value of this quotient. 12.2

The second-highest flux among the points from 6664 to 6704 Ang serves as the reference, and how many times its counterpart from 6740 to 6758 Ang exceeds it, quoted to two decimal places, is 0.97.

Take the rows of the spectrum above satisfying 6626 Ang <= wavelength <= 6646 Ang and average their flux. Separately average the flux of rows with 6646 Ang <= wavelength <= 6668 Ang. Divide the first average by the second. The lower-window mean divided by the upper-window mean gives 0.98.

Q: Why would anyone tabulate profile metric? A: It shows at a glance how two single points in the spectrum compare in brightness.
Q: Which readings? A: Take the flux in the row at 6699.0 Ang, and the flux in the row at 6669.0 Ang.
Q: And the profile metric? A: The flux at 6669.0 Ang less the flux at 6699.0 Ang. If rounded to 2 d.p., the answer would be -0.29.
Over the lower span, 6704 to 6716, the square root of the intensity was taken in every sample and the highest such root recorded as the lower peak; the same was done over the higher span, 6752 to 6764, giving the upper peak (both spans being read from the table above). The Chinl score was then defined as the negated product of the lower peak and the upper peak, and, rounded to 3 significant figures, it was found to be -2.22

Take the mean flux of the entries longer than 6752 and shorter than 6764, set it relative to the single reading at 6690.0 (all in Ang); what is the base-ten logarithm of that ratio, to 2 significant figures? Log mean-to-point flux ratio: 0.11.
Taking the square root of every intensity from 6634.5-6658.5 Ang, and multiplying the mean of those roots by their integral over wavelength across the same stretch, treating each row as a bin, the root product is 38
